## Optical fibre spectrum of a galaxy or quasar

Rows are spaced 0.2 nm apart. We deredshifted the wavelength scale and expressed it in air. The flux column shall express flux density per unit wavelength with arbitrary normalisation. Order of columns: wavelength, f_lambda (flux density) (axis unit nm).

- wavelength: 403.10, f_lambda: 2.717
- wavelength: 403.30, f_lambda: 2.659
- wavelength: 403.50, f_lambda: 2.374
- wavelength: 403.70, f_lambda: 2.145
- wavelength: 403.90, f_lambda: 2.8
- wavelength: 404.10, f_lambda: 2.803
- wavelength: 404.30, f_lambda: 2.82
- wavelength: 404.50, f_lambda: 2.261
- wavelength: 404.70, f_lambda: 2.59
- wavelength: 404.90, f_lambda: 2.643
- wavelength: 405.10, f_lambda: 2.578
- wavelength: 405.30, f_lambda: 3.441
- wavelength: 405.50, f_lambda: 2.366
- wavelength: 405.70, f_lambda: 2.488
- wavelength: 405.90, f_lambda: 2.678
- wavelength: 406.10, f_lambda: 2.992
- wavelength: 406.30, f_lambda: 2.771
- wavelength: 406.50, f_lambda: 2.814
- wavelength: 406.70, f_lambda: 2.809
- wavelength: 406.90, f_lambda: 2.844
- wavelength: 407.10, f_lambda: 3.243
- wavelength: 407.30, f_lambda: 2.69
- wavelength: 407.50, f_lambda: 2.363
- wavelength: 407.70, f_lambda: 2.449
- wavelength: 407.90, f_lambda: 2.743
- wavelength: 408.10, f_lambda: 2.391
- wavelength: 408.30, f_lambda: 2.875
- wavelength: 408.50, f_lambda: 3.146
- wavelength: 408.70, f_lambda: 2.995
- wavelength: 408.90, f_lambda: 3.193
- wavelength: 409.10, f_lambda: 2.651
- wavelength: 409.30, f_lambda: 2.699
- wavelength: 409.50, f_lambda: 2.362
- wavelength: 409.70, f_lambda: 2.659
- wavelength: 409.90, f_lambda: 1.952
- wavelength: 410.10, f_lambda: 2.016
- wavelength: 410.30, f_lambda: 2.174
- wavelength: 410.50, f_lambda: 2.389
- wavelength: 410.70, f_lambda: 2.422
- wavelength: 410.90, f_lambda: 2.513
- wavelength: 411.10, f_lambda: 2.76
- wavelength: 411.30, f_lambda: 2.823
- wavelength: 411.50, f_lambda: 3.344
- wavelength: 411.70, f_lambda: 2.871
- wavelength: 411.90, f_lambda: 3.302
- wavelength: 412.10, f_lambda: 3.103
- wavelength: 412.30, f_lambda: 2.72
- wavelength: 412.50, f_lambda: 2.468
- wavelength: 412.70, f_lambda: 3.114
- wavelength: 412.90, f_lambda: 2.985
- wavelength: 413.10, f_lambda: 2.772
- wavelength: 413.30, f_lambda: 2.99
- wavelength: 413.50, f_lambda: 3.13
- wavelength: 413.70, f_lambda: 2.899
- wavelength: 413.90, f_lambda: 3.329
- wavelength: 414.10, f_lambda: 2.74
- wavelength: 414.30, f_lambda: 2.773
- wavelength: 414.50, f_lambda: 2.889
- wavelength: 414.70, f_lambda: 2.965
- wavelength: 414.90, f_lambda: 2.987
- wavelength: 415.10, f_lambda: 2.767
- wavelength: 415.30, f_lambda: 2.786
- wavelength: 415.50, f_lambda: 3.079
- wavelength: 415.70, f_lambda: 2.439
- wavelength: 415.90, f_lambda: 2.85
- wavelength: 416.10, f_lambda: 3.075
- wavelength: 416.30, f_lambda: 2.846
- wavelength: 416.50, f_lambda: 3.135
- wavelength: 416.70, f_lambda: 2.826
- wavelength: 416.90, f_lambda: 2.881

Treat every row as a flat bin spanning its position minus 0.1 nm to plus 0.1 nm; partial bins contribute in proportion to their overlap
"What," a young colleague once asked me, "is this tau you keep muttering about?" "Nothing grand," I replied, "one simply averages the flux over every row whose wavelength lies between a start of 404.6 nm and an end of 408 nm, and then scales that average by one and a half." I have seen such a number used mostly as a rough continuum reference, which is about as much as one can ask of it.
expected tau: 4.10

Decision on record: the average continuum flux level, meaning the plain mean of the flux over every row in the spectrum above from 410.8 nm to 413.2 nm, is 2.90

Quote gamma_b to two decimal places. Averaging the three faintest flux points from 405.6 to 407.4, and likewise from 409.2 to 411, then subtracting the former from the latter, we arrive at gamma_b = -0.57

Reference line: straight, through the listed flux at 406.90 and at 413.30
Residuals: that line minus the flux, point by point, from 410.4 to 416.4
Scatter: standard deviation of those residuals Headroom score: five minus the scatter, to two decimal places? 4.75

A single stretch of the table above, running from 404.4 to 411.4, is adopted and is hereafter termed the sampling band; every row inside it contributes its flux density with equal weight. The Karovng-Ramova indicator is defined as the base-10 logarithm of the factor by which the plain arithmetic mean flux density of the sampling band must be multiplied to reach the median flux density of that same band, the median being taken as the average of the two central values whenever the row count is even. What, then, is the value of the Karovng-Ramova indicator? 0.001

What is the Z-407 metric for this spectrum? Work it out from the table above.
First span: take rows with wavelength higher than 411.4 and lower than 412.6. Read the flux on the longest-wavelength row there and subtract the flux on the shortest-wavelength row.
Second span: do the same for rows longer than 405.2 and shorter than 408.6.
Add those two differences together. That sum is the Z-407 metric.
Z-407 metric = -1.2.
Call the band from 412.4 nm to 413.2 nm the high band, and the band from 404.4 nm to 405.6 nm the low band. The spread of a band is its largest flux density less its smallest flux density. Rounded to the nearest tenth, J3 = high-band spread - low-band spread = -0.5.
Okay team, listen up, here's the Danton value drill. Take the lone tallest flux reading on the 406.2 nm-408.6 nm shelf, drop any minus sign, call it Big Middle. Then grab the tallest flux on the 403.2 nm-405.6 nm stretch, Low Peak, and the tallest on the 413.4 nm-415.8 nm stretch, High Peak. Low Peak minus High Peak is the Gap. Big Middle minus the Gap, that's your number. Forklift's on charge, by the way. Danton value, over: 3.13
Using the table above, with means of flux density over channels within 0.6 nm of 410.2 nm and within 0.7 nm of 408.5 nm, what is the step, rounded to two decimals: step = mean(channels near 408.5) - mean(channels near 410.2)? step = 0.59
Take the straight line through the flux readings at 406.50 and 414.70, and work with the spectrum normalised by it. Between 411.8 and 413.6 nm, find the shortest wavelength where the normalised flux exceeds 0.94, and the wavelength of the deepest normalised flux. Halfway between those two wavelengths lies 412.20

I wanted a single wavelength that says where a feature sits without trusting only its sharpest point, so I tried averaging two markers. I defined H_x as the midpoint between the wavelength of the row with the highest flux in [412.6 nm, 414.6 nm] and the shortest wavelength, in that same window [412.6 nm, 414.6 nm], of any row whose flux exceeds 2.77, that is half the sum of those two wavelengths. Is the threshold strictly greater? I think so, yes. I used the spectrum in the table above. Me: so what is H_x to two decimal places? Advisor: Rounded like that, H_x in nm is 413.30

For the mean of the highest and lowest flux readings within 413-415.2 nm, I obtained 3.03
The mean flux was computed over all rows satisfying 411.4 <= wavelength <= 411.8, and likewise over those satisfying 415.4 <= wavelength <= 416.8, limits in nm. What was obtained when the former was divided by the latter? 1.07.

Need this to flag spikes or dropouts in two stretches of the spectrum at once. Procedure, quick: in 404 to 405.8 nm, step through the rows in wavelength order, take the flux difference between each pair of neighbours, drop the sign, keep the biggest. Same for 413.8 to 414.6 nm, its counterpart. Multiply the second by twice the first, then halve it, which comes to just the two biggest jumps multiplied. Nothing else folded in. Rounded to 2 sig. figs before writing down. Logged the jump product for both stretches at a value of 0.63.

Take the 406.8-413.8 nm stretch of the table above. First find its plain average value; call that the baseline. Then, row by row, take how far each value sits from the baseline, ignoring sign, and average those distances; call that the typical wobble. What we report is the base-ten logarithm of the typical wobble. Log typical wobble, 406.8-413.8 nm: -0.54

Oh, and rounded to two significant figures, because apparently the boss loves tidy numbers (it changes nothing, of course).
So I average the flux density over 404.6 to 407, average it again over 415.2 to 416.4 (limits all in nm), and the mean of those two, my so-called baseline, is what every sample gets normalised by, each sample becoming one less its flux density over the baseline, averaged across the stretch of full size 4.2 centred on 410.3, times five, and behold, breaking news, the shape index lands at 0.15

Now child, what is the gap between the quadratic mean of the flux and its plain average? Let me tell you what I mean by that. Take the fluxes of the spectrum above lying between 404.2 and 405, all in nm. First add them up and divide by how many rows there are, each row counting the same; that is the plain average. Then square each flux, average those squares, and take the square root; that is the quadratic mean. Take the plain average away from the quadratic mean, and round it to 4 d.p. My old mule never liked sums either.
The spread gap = 0.0079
